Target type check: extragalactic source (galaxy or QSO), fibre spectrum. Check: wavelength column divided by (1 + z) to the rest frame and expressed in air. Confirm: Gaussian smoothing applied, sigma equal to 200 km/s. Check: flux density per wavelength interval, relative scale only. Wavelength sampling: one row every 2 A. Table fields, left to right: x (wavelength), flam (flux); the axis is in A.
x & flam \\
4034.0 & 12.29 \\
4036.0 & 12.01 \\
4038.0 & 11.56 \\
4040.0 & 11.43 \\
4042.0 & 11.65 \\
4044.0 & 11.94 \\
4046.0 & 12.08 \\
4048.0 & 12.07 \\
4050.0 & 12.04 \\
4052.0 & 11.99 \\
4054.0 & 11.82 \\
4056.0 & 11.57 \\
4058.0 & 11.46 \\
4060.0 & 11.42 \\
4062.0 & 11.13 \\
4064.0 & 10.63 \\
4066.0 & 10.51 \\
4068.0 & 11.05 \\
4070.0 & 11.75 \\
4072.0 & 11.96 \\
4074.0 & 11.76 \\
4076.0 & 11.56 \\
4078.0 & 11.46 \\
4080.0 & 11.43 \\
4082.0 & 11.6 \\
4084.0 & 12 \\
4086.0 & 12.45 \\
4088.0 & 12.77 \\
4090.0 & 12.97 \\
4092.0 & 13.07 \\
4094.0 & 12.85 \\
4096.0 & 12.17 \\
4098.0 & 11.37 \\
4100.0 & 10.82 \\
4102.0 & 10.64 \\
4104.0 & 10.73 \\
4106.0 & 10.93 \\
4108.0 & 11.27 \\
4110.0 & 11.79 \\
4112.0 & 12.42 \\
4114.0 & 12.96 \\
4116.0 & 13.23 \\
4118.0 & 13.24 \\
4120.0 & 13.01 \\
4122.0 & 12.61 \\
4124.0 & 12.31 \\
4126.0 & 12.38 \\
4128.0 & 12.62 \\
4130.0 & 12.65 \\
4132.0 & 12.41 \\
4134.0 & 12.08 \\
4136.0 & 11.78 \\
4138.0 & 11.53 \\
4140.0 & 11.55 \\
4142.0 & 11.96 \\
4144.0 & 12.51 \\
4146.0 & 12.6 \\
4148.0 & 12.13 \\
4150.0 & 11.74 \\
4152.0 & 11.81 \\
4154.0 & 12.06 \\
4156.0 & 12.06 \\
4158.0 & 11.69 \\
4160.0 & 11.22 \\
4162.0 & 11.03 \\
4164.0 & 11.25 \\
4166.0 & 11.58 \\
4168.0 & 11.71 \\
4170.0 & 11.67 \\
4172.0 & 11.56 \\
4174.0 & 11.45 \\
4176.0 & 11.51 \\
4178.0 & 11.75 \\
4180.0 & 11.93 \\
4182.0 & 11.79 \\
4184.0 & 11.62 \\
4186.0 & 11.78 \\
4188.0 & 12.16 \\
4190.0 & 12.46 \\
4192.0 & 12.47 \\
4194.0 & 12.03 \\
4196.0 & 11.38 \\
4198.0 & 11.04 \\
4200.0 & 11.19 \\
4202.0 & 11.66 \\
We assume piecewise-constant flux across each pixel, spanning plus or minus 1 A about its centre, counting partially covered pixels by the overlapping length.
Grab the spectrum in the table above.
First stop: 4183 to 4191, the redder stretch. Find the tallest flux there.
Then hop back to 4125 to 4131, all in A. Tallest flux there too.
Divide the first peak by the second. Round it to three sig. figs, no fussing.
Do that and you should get 0.985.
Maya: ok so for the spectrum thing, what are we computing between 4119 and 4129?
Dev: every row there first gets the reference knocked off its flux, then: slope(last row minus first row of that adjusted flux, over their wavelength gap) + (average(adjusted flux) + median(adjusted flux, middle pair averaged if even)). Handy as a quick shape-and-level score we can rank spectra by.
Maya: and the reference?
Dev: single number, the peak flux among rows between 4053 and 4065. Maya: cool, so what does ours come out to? 1.5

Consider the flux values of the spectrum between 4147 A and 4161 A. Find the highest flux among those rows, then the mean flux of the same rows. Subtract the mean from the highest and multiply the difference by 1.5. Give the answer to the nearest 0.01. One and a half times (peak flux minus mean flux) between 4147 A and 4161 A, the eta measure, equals 0.47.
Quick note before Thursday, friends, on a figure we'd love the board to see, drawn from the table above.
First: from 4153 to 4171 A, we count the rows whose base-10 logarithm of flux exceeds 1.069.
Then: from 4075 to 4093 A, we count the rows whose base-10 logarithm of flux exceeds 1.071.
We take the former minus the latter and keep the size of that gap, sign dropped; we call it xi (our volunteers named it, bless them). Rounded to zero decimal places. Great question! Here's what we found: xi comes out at 3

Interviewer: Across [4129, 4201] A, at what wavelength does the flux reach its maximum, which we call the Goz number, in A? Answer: 4130.0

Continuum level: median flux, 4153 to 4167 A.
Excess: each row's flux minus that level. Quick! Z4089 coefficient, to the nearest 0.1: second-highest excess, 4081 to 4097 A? 1.4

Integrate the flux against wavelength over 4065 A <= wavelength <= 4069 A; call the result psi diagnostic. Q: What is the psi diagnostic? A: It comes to 43.1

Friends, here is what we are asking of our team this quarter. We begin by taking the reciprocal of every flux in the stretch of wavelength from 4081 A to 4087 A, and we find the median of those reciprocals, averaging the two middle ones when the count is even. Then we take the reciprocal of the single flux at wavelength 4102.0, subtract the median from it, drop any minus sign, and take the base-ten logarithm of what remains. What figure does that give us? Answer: -2.0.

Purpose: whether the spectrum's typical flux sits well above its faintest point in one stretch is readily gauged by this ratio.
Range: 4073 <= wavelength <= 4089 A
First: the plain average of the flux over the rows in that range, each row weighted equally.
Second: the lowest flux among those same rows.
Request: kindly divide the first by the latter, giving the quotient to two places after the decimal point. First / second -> 1.04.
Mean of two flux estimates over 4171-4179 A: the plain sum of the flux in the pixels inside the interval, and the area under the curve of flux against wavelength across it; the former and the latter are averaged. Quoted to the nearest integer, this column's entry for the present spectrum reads 69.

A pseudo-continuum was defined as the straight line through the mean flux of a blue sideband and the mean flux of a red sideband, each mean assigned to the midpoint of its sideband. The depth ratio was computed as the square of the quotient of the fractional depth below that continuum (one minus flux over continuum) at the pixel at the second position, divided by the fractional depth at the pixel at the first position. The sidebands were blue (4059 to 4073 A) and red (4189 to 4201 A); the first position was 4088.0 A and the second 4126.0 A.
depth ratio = 0.38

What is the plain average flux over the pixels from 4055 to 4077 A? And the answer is 11.35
